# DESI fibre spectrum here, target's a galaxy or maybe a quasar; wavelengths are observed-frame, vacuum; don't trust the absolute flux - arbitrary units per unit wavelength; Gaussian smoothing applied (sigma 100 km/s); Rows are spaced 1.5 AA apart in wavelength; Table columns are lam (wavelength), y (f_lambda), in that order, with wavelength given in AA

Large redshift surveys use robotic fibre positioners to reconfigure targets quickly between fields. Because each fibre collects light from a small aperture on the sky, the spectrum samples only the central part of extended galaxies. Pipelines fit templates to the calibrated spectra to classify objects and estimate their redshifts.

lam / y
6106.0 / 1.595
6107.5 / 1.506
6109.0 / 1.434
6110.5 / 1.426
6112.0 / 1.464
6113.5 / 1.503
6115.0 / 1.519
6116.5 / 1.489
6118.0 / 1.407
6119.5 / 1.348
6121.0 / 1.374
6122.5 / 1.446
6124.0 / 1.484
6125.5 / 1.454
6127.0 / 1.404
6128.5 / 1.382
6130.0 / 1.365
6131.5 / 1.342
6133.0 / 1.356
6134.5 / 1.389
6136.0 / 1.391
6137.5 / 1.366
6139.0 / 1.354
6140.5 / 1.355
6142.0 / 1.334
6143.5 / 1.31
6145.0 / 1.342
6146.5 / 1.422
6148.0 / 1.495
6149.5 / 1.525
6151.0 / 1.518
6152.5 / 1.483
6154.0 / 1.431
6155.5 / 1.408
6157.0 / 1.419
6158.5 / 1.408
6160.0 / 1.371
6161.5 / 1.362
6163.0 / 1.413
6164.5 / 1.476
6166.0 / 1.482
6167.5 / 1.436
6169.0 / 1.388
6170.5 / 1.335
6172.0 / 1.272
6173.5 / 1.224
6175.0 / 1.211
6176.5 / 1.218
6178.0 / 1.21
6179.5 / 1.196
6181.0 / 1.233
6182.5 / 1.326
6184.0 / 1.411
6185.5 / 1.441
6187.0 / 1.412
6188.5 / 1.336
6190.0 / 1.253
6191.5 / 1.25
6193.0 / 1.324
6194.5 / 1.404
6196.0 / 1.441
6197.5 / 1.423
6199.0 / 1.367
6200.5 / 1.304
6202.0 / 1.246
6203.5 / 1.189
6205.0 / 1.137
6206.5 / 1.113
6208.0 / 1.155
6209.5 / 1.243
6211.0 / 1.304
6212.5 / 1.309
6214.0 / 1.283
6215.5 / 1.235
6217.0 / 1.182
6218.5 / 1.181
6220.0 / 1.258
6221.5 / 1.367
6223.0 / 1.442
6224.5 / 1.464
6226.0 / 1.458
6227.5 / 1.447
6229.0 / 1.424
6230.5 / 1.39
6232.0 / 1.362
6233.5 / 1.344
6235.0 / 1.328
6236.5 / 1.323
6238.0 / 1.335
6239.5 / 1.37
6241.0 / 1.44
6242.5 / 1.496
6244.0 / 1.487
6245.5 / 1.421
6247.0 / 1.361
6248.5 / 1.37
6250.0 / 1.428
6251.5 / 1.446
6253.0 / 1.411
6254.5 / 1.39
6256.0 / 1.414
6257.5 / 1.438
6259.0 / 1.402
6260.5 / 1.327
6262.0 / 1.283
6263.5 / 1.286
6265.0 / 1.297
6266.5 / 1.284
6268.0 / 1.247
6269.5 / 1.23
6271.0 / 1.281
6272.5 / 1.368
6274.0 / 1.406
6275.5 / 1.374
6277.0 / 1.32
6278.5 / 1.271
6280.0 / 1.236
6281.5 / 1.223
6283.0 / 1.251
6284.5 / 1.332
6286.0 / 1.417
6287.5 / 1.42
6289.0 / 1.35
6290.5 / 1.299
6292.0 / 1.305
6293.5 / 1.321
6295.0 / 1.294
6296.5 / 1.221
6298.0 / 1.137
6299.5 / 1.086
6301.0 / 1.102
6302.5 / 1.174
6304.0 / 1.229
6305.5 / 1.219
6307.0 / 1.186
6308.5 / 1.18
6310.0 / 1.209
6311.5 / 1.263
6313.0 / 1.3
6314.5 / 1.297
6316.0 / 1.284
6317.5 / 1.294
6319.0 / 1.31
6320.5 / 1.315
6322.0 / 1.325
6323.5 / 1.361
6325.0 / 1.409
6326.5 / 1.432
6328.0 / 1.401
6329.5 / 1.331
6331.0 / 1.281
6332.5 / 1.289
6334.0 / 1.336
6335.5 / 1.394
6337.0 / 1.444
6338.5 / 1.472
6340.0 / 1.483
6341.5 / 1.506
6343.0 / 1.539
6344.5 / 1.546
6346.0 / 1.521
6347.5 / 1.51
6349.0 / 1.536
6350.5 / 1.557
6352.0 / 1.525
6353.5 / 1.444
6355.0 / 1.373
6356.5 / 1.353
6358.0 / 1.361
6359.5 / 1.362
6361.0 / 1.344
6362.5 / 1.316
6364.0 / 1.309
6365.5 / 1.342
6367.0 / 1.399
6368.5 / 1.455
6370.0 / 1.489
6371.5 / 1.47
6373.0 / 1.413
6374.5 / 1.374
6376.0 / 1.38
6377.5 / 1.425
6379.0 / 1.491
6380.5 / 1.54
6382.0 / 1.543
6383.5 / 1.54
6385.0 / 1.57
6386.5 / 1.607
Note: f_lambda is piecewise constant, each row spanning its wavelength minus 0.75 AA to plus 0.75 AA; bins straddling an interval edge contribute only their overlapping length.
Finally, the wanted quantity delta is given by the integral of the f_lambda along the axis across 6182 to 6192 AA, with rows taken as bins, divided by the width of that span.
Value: 1.35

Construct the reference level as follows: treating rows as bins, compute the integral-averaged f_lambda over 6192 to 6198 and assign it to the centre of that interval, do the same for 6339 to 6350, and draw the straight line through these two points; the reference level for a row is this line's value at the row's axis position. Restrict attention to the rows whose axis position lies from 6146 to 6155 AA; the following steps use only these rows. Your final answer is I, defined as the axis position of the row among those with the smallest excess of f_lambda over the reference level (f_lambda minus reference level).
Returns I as 6146.5 AA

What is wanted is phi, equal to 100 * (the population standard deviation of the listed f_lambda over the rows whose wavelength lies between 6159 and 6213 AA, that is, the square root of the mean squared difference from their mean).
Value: 10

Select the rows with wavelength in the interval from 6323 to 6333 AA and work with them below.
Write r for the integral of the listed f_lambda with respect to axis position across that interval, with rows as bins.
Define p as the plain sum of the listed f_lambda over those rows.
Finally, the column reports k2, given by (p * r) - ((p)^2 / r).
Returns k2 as 123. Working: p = 10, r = 14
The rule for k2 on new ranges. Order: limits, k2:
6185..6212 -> 801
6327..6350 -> 701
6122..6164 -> 2294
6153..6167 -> 246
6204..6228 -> 620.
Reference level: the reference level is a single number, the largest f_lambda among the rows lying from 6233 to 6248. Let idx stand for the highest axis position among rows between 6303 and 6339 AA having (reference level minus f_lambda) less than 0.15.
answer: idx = 6338.5 AA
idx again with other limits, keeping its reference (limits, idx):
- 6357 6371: 6370.0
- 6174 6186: 6185.5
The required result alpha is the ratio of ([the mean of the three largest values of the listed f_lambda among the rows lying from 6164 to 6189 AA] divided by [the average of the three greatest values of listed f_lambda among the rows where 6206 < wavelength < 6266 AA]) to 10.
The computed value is 0.099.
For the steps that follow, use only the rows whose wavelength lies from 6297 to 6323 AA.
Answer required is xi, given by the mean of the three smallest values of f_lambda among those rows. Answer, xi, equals 1.11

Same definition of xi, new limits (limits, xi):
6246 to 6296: 1.23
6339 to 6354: 1.48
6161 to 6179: 1.21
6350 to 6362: 1.35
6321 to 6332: 1.31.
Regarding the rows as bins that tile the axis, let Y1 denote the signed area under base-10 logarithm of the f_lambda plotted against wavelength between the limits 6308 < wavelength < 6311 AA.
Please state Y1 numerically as 0.24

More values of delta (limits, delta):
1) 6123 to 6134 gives 1.40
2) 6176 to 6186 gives 1.29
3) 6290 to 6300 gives 1.24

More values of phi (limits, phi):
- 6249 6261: 3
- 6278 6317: 8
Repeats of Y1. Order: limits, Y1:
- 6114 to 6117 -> 0.53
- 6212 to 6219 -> 0.65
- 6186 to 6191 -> 0.62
